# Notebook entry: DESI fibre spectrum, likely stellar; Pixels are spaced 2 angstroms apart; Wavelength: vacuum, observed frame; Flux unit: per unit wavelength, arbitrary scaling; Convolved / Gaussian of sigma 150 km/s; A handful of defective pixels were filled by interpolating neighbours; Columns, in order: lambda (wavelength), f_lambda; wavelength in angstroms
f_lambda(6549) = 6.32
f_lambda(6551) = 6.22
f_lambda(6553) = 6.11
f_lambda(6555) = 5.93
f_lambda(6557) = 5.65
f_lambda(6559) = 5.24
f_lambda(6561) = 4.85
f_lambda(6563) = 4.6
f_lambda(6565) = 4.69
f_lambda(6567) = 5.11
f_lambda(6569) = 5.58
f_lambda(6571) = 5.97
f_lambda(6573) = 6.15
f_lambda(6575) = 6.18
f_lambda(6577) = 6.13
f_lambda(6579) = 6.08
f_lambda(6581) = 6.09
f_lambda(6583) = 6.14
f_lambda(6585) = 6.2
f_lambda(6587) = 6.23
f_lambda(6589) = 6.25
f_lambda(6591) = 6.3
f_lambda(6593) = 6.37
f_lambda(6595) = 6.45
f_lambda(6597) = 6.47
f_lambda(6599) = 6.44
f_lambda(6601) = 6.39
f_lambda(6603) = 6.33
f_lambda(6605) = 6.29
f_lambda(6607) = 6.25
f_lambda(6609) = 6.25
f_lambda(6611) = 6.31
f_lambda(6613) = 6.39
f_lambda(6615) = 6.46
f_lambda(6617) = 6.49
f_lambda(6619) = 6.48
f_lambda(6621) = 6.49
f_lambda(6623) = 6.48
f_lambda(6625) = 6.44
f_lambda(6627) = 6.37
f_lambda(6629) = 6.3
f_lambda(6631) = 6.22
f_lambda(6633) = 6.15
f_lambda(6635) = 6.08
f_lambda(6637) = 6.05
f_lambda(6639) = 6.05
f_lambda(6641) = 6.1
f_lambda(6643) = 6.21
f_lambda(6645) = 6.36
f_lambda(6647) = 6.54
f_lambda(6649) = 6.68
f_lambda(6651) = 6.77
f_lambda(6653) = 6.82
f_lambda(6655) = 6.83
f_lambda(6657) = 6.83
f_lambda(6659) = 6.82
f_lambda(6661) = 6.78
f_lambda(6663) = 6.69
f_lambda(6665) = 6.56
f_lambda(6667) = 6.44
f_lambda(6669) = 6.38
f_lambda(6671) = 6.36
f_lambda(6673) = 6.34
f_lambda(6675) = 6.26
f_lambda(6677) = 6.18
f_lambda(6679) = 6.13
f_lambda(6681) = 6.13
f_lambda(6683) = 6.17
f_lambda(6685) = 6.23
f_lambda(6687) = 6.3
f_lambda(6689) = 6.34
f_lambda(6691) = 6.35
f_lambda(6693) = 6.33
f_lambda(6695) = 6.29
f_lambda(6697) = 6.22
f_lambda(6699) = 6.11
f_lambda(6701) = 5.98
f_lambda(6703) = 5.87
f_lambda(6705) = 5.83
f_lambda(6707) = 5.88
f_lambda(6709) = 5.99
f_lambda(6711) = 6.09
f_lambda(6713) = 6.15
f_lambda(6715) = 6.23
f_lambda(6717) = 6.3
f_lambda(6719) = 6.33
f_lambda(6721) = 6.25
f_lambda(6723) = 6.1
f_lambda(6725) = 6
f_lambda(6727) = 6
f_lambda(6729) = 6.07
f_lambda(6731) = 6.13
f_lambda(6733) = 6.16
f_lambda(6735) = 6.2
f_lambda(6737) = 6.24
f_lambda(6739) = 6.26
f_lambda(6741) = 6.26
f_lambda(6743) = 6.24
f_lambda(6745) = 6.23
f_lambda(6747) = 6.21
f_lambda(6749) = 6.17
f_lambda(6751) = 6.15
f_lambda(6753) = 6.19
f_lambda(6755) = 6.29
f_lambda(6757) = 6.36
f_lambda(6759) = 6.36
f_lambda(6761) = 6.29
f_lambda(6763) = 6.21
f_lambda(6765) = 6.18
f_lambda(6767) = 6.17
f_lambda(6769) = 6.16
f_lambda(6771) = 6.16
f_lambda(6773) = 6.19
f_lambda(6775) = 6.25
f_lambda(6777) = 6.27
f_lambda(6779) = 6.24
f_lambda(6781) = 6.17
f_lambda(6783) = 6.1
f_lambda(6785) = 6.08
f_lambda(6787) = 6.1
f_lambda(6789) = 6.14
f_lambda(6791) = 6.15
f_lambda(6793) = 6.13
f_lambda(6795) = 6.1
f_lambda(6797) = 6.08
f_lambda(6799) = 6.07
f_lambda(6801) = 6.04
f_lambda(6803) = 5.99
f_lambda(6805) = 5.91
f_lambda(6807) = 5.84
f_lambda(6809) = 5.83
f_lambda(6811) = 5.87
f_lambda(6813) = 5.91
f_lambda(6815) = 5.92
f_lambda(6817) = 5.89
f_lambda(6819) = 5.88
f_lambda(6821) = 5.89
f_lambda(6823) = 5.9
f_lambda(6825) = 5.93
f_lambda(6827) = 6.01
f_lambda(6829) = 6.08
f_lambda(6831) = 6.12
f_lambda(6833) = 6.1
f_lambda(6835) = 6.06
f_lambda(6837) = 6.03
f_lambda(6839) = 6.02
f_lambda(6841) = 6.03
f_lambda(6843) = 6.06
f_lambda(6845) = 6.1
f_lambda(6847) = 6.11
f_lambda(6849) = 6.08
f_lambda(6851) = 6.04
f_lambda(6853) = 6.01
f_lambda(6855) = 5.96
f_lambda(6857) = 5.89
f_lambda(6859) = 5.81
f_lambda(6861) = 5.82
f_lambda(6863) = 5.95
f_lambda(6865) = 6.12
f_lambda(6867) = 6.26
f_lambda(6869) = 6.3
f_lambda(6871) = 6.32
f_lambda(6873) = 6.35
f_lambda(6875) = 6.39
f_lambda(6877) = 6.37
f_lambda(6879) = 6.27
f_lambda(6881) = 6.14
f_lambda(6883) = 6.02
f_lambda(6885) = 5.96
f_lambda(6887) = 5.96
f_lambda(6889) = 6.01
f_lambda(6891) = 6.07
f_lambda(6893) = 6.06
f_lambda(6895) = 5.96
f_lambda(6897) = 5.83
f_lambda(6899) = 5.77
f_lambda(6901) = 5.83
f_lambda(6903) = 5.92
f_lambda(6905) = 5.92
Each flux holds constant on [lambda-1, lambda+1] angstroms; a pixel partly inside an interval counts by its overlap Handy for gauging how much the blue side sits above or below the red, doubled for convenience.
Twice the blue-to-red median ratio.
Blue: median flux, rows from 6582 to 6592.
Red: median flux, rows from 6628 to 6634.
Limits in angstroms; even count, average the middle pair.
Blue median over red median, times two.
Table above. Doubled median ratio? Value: 2.00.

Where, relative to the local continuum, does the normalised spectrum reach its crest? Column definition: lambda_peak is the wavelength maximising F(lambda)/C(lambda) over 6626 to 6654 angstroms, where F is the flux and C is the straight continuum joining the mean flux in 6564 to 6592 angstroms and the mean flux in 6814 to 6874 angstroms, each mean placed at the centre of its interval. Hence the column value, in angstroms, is 6653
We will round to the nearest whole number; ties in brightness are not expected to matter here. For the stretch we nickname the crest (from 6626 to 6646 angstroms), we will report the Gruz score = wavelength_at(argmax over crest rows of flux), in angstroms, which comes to 6627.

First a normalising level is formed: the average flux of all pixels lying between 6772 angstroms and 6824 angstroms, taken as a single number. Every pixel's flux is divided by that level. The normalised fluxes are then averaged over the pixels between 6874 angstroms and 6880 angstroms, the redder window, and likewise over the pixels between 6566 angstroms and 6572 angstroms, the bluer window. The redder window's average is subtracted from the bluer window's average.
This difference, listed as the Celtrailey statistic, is -0.13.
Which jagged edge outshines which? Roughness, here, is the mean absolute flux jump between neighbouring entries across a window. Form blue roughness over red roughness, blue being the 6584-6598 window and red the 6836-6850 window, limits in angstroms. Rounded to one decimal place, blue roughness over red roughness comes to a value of 2.1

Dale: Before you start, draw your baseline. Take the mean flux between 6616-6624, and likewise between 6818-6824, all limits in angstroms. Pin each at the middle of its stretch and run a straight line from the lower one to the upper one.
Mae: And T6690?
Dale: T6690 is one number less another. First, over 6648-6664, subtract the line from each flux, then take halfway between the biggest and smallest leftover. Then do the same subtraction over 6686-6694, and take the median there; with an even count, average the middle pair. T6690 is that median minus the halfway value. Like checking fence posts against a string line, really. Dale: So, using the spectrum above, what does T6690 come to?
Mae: -0.31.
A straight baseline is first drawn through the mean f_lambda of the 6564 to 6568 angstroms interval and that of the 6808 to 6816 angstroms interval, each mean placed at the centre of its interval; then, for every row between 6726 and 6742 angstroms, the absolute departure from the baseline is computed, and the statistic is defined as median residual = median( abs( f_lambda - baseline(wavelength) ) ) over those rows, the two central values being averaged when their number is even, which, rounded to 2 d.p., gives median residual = 0.61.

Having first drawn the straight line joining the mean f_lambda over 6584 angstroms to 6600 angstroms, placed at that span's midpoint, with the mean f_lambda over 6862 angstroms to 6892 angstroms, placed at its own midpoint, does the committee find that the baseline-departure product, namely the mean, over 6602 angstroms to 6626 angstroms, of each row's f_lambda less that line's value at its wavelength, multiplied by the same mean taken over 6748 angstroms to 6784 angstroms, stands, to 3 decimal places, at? -0.001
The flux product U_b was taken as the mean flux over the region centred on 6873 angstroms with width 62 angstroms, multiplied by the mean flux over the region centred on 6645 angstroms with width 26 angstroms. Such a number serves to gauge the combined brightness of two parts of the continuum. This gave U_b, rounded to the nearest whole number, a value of 39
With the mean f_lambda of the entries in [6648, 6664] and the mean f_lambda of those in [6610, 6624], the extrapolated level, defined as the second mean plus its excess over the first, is 6.11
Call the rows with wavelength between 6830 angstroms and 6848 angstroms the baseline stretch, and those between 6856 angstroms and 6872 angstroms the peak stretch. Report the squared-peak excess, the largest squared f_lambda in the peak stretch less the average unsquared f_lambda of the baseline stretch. 34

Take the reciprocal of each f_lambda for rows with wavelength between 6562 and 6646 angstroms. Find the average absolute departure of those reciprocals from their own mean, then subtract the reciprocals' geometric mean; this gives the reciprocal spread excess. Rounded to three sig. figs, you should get -0.155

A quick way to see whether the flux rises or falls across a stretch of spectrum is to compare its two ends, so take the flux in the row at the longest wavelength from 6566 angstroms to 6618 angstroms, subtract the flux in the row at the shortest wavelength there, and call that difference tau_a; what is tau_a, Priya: 1.4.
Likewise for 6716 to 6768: -0.1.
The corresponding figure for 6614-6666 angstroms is 0.1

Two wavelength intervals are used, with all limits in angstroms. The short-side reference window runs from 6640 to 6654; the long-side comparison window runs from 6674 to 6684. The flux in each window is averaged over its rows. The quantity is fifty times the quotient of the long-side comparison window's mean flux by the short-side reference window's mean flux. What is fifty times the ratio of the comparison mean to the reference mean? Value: 48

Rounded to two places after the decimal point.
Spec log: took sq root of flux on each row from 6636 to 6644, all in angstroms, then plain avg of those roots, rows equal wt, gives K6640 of 2.47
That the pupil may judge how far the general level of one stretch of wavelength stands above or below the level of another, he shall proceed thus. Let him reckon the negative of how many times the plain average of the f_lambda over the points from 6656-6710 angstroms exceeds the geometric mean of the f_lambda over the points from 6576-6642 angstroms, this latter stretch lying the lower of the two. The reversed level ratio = -1.00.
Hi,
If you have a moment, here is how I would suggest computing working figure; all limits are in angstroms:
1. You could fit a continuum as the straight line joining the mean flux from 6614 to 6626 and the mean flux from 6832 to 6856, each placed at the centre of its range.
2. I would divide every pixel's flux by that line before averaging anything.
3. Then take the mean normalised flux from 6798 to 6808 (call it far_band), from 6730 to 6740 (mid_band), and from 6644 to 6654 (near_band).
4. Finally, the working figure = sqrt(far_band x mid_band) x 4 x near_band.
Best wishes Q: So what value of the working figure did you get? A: 4.06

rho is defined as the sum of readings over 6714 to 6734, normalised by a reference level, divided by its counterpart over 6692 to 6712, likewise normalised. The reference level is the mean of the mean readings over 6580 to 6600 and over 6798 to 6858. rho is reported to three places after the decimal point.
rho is 1.016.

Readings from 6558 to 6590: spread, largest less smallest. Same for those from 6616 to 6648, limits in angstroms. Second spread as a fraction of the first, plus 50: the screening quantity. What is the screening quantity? 50.3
